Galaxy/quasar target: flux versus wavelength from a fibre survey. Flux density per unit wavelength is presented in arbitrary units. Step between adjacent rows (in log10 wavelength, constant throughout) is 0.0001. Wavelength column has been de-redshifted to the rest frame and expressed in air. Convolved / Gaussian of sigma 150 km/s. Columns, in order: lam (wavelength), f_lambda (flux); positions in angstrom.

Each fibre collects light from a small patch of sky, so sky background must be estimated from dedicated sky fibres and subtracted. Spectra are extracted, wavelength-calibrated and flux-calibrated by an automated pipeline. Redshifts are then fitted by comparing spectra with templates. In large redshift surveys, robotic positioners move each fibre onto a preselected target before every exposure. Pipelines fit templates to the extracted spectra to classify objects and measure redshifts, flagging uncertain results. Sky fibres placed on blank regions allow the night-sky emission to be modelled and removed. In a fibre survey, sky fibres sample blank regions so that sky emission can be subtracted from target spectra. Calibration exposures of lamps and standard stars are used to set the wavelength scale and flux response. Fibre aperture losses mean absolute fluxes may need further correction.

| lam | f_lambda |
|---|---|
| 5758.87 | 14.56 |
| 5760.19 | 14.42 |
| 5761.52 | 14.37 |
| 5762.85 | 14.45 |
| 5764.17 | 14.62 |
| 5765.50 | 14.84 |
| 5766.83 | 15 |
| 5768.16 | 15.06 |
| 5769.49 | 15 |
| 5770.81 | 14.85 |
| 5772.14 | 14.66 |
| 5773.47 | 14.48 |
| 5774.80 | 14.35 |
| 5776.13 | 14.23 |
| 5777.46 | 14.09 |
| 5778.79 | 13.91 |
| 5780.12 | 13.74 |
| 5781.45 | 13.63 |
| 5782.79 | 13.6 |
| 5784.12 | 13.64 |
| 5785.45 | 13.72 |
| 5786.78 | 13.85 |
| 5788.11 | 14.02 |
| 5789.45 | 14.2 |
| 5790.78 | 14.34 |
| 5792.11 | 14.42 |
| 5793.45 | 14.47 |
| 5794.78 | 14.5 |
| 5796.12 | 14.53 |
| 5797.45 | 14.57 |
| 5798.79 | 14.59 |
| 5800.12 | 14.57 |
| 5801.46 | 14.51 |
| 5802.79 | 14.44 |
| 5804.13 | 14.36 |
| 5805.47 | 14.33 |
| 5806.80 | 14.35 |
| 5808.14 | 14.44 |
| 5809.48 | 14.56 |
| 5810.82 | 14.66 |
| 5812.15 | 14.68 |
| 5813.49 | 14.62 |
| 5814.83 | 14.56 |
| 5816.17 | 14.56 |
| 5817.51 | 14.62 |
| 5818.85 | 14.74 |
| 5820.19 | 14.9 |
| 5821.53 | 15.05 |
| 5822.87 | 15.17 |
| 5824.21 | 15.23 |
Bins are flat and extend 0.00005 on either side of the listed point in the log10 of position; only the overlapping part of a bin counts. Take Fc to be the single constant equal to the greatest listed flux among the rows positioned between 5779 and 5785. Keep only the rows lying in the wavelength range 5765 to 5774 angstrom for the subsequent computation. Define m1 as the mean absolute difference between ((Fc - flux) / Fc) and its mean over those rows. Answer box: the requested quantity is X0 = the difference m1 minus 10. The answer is -9.99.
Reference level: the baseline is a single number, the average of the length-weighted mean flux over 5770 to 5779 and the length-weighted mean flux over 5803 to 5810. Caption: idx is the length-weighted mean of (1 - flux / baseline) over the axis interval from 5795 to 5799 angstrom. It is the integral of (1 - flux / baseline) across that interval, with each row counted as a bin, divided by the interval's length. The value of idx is -0.01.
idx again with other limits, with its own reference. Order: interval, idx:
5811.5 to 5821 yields -0.02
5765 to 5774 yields -0.03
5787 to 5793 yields 0.01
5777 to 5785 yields 0.04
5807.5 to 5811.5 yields -0.01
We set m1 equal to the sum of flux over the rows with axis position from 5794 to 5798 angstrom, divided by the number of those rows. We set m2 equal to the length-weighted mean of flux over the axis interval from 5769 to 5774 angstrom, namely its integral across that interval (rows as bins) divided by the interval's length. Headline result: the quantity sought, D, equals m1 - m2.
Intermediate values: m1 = 14.5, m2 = 14.77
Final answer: -0.23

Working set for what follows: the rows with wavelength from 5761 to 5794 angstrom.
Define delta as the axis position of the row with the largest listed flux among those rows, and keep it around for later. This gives 5768.16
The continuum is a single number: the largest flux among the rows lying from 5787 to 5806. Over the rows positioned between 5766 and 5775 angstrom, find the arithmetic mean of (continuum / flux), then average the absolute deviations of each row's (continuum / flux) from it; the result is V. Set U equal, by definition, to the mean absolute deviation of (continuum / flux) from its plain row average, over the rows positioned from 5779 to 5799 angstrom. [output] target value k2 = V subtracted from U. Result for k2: 0.010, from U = 0.026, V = 0.0159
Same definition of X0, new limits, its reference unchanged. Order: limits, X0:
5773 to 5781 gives -9.98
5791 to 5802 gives -10.00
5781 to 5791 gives -9.98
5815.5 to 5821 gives -9.99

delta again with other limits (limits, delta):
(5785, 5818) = 5812.15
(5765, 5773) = 5768.16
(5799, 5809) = 5800.12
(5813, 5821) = 5820.19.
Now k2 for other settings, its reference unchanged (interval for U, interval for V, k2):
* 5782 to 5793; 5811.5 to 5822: 0.011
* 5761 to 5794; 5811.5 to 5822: 0.018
